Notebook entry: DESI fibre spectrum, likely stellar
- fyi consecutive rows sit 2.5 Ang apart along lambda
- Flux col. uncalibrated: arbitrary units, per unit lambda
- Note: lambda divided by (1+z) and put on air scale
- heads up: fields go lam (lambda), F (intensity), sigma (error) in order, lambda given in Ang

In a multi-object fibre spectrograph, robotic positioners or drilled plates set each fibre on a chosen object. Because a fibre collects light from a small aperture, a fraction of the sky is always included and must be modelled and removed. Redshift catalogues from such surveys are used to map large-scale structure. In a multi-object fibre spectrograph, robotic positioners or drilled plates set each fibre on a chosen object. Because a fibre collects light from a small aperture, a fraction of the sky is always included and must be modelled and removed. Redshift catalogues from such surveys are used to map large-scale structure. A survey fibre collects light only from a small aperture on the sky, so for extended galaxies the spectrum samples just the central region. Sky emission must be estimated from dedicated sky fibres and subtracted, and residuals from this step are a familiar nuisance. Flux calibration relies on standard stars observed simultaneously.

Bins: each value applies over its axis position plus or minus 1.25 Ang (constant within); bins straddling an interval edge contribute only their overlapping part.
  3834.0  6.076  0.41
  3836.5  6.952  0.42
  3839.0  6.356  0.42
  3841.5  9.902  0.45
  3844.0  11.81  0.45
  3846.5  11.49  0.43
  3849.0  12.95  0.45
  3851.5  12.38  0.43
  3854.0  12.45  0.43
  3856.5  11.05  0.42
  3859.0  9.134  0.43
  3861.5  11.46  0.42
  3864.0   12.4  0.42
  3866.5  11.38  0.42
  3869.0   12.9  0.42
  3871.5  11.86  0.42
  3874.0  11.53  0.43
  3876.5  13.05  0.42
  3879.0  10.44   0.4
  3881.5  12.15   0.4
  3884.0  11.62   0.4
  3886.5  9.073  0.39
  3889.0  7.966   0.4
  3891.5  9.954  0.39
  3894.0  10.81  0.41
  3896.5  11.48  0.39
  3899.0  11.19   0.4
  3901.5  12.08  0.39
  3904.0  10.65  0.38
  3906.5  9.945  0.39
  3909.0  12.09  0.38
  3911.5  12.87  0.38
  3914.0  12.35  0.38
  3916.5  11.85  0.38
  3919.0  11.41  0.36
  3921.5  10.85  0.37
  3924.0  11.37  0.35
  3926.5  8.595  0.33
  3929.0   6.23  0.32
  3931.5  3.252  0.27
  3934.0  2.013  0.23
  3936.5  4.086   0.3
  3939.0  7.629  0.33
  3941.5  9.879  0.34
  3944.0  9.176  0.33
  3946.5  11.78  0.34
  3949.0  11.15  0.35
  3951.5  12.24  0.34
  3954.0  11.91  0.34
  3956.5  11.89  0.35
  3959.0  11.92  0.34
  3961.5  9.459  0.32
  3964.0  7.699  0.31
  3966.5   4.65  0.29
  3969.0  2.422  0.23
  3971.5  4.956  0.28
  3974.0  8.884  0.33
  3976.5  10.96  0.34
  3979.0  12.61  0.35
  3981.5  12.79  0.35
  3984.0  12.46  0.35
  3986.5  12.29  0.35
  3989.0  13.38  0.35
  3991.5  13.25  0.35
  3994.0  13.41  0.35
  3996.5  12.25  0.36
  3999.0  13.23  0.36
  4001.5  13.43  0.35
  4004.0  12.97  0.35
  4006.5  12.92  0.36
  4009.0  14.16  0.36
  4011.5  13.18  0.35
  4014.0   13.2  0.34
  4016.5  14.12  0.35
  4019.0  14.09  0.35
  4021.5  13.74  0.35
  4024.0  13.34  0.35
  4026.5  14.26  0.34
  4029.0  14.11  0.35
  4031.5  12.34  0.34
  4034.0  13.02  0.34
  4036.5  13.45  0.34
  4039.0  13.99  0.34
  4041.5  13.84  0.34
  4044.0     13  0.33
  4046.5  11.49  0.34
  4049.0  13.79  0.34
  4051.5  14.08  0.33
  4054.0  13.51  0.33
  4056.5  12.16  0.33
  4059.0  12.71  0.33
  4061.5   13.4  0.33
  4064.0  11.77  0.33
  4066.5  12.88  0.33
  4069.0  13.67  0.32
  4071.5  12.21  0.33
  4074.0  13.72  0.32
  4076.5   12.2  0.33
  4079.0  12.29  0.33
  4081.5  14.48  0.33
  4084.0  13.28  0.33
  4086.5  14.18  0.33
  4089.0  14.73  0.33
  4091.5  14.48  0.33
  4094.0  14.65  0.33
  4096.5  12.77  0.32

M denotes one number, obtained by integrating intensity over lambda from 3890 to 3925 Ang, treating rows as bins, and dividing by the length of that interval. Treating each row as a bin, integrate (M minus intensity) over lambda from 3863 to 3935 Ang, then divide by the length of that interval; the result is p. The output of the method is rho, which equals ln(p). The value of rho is -0.2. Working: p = 0.8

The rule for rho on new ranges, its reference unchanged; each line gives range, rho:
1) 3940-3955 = -1.0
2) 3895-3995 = 0.3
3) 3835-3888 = -1.2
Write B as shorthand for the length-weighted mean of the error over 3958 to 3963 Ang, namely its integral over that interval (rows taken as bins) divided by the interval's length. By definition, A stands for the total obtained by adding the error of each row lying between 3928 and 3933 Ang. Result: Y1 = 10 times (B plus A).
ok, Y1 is 9.2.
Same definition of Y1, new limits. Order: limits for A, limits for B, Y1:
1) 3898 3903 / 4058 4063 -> 11.2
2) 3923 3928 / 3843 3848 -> 11.2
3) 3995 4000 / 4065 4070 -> 10.5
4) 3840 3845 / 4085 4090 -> 12.3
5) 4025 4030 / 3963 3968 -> 9.9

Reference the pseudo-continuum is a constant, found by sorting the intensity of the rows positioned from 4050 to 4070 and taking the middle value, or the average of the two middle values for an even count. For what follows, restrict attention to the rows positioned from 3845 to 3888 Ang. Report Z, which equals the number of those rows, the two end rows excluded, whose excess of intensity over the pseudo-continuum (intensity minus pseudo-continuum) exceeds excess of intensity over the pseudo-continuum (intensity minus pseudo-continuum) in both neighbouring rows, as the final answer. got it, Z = 6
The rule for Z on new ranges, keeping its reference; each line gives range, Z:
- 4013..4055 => 4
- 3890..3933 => 4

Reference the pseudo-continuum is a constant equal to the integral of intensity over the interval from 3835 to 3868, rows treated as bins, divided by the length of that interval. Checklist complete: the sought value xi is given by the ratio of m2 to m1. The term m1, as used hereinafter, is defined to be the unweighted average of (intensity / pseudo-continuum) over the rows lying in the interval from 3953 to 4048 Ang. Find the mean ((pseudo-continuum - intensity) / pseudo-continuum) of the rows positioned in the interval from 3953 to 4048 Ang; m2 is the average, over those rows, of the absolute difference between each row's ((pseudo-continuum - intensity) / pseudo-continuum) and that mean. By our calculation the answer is 0.16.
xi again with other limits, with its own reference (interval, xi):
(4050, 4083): 0.06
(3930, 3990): 0.33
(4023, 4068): 0.05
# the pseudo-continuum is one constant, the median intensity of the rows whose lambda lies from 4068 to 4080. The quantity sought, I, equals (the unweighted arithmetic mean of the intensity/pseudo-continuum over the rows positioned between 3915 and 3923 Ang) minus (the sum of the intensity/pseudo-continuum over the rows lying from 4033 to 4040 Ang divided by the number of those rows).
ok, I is -0.17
